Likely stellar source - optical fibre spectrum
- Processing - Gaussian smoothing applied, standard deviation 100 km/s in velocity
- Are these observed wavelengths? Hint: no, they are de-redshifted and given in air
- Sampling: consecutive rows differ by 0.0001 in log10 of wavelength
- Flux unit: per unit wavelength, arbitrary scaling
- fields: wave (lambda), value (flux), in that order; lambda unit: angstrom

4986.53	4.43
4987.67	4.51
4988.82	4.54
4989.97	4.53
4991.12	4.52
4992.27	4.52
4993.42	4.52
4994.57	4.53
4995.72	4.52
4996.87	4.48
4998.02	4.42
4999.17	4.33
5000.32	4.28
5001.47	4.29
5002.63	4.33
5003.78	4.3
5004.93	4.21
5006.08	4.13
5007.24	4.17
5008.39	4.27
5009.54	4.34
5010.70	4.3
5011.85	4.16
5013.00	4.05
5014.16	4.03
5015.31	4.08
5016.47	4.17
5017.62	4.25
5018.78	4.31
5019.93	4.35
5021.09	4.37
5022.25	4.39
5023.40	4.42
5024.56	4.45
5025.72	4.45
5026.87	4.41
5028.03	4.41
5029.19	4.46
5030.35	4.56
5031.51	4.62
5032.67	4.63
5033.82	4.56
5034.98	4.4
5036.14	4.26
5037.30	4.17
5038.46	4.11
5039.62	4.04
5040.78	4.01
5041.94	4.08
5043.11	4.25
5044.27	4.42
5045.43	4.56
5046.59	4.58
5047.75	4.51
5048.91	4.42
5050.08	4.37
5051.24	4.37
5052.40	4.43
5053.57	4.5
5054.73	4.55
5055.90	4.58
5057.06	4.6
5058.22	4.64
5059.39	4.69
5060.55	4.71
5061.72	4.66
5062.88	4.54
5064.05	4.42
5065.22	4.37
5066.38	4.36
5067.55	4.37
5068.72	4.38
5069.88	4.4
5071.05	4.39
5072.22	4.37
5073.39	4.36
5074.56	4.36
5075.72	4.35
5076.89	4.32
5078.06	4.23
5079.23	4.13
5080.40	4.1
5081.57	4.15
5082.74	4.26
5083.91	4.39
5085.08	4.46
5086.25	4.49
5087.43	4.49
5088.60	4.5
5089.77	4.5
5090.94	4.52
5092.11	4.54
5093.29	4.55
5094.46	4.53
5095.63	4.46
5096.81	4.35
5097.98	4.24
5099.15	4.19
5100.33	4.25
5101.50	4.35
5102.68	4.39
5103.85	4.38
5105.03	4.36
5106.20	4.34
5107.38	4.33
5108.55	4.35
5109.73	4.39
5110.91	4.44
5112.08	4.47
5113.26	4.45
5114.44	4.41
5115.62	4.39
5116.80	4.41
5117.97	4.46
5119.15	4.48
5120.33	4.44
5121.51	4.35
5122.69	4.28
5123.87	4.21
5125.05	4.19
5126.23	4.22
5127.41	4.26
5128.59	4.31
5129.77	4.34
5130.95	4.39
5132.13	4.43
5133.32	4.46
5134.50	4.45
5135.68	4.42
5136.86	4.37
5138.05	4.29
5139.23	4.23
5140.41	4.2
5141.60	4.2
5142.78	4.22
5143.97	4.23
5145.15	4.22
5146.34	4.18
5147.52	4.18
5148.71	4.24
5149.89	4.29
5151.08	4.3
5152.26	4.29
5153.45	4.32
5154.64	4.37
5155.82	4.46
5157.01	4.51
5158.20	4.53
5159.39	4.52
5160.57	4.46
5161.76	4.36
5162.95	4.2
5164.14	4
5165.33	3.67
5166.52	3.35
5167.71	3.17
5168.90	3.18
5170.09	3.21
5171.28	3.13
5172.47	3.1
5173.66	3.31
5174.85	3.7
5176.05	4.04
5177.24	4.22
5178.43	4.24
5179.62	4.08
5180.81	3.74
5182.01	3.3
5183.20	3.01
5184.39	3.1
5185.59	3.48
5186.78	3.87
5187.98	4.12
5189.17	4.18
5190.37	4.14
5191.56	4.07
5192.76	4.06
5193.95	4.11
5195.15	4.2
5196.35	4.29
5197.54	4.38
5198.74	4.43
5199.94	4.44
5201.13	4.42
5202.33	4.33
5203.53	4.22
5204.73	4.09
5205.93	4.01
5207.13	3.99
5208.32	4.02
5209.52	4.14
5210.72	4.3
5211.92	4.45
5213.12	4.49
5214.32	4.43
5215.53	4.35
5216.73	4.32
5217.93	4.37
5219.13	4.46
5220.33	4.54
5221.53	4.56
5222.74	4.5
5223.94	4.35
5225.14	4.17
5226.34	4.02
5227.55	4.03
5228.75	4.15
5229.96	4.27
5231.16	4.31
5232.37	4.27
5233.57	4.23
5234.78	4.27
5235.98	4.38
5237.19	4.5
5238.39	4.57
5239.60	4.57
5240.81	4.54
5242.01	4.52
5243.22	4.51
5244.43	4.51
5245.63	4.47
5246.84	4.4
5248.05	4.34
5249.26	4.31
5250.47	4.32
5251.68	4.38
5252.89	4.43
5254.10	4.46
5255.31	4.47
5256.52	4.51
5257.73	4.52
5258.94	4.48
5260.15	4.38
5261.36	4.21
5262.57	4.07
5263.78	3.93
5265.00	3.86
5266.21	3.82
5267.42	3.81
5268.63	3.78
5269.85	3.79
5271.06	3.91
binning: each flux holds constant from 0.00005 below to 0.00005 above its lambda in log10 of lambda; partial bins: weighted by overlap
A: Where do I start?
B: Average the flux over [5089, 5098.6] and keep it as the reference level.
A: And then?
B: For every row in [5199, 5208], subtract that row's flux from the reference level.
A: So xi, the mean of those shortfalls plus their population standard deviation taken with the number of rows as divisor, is 0.42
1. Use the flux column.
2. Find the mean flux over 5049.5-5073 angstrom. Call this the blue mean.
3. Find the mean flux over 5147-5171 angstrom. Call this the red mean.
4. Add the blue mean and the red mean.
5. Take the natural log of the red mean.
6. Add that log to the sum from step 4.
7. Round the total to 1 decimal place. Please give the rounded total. 10.0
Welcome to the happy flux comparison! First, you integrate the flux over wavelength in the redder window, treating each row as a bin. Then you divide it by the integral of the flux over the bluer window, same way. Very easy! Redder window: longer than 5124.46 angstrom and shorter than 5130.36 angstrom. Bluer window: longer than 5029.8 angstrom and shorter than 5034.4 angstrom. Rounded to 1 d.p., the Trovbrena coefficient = 1.2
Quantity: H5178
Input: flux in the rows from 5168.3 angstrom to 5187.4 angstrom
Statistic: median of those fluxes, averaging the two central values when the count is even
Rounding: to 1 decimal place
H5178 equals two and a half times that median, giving 8.5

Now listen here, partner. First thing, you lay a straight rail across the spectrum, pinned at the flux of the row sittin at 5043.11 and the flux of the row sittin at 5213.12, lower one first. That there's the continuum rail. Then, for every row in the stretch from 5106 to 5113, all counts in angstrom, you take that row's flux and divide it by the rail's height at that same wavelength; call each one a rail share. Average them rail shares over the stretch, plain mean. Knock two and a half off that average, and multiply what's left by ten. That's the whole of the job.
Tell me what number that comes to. -14.9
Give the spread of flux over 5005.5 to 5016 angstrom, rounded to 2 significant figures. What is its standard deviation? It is 0.11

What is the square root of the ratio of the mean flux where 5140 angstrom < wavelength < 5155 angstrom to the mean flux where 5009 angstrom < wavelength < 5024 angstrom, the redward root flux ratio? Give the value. 1.000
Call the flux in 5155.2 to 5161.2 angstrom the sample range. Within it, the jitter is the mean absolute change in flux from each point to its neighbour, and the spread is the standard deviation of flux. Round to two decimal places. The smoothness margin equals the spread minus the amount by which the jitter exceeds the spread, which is 0.03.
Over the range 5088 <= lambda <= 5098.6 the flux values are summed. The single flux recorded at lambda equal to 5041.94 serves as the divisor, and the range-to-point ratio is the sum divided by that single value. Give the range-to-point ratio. 10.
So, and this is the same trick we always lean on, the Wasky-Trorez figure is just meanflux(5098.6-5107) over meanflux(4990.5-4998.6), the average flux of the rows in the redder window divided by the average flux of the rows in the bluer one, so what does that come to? 0.96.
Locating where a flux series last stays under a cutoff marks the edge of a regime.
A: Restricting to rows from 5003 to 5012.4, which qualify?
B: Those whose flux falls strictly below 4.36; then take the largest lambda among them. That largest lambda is 5011.85 angstrom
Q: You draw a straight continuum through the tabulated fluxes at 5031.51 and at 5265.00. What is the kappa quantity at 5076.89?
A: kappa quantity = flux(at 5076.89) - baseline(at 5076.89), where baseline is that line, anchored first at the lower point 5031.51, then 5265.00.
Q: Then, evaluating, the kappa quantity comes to -0.15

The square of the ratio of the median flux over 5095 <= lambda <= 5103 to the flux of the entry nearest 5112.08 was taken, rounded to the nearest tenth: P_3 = 0.9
